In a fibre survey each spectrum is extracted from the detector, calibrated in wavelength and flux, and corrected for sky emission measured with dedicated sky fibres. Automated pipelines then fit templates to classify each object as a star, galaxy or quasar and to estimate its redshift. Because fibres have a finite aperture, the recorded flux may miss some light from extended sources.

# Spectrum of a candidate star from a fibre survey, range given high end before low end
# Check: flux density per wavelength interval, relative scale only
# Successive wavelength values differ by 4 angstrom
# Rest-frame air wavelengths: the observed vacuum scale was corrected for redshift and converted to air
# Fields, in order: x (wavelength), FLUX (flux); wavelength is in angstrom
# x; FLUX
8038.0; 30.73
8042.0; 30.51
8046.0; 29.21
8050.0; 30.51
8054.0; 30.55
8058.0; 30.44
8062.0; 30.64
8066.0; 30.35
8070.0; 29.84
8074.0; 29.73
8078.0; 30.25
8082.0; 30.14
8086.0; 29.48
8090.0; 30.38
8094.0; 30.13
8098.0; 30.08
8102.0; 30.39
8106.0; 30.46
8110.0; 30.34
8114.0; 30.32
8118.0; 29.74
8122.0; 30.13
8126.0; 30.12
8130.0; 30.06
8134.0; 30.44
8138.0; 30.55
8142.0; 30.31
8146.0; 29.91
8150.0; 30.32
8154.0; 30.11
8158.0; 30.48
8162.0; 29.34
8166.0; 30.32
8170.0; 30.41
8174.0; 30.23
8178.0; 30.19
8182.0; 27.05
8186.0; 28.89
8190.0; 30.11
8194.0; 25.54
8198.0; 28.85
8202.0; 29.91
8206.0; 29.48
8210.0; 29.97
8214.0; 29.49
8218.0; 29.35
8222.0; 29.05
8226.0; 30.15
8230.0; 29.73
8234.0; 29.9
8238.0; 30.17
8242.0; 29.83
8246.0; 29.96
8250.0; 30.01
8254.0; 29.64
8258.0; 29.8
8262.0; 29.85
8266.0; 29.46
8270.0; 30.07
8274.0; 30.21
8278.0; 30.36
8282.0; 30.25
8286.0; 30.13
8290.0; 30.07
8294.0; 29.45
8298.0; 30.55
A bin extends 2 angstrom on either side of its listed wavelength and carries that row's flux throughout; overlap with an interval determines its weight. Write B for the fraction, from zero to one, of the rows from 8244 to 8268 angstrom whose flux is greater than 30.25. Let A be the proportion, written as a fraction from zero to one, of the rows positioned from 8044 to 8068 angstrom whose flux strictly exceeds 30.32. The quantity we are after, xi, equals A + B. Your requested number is 0.8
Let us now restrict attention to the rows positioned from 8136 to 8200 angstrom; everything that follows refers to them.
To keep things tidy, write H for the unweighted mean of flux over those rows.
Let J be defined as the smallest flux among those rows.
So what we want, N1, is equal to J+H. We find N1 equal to 55.08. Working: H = 29.5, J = 25.54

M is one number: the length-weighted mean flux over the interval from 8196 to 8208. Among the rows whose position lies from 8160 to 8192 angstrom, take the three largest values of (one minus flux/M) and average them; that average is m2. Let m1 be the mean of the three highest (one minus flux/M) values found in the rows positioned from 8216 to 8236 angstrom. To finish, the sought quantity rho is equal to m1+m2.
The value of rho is 0.035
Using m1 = 0.001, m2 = 0.03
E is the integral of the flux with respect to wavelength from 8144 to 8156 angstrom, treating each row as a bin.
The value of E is 361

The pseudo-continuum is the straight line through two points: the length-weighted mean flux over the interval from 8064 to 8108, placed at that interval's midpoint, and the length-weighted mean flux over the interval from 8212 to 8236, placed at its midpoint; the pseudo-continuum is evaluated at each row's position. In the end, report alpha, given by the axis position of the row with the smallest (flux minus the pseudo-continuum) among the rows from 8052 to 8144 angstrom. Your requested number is 8086.0 angstrom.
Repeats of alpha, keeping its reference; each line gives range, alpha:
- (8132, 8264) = 8194.0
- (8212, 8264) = 8222.0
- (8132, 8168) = 8162.0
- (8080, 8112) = 8086.0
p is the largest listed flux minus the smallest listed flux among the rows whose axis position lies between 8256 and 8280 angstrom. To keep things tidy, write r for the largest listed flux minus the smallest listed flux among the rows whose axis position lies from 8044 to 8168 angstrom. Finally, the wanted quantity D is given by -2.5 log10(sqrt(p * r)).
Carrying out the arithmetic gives -0.14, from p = 0.9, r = 1.43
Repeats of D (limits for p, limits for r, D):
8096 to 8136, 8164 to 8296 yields -0.68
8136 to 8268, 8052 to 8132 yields -0.96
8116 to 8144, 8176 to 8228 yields -0.72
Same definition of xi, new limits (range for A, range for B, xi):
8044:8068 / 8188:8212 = 0.8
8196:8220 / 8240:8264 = 0.0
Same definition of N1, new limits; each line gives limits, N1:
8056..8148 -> 59.66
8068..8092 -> 59.45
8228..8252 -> 59.66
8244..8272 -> 59.29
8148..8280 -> 55.18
